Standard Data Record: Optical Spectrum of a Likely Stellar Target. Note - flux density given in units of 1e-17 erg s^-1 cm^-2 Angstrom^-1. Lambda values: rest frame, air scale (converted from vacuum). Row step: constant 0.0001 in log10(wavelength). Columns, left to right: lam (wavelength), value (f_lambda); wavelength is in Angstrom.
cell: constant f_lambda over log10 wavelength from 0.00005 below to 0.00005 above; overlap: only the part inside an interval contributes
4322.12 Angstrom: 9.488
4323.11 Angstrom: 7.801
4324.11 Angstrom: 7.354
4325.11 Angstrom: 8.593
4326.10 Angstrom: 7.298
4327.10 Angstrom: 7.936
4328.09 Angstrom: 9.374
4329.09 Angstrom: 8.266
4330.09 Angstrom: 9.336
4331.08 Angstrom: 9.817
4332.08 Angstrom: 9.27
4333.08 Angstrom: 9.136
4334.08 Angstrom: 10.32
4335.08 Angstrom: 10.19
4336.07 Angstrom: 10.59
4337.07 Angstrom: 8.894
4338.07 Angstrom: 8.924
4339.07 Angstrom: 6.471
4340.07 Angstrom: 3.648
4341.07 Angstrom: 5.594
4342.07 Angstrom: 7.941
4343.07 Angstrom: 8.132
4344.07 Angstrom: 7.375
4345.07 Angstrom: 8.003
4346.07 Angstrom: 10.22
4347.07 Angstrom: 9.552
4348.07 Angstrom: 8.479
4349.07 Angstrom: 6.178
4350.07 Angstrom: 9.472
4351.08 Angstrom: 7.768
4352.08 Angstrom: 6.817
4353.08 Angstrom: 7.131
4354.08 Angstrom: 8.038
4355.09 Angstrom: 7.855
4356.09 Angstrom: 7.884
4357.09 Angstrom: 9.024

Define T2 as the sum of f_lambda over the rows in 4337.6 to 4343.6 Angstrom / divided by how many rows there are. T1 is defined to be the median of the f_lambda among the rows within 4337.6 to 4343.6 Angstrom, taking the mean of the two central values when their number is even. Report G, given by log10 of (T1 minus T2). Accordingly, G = -0.4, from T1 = 7.21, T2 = 6.8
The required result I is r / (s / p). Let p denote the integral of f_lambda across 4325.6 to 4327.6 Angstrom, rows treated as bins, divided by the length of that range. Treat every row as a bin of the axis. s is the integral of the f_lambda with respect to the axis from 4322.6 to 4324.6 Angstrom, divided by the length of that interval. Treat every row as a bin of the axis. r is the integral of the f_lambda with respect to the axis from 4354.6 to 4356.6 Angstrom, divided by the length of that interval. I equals 8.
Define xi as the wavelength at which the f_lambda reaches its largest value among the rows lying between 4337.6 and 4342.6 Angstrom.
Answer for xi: 4338.07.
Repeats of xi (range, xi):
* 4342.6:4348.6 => 4346.07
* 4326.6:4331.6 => 4331.08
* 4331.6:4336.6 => 4336.07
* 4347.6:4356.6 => 4350.07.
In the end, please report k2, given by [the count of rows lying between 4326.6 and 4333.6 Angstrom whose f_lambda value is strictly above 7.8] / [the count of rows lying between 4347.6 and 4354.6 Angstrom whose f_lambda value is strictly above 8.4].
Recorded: 3.5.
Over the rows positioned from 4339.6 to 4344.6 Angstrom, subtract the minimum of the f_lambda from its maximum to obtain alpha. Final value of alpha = 4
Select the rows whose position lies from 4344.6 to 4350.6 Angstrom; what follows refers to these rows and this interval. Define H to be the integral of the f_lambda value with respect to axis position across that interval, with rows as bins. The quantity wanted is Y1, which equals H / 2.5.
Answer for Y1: 20.8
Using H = 52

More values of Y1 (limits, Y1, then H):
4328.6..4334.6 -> 22.4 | 56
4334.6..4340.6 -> 19.4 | 49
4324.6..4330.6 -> 20.3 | 51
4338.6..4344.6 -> 15.7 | 39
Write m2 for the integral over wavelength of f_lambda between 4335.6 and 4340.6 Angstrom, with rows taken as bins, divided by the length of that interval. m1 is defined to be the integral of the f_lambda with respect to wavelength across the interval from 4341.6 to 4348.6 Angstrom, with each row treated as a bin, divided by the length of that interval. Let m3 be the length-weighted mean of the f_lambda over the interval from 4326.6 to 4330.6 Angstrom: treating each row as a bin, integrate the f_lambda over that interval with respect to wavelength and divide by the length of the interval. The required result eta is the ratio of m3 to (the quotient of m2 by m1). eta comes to 10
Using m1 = 8.5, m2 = 7.7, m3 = 8.7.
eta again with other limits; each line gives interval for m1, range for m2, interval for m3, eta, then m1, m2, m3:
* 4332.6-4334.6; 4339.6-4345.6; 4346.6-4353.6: 11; 9.7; 6.8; 7.9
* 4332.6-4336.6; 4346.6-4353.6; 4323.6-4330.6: 11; 10.1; 7.9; 8.3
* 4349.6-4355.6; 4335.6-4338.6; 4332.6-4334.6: 8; 7.8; 9.4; 9.7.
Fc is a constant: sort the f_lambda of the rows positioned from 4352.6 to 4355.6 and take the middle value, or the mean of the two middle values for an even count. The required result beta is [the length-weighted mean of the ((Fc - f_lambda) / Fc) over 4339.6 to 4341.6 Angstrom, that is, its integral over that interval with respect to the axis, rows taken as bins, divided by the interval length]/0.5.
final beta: 0.81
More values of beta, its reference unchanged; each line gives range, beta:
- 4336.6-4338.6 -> -0.26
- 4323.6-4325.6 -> -0.03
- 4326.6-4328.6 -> -0.20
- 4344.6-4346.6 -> -0.33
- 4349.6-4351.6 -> -0.19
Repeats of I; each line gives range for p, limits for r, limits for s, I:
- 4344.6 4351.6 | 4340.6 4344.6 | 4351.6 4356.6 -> 8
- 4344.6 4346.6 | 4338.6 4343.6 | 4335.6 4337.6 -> 6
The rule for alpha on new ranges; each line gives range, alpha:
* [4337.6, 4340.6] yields 5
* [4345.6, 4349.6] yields 4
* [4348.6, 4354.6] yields 3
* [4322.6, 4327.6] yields 1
